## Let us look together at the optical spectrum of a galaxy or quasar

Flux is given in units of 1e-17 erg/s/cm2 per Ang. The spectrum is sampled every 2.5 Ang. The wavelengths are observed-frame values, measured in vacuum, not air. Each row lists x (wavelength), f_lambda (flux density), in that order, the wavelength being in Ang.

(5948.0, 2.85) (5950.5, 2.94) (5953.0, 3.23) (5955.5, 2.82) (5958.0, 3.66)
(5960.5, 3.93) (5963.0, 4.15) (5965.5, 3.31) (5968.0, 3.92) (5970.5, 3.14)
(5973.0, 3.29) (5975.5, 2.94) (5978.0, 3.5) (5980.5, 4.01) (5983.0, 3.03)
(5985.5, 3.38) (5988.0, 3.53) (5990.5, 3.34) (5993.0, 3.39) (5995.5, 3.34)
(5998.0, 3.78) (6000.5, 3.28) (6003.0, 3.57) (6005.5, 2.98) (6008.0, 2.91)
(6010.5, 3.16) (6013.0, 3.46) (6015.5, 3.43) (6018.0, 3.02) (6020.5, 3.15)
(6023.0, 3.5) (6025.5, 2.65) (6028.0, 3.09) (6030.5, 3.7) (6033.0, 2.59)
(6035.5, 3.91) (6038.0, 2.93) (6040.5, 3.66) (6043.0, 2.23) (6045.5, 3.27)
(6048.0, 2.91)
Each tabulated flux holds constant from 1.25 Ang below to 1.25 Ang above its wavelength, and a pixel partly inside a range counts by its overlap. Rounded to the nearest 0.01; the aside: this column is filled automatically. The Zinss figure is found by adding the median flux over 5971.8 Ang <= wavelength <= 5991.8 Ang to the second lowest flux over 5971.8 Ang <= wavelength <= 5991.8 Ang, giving 6.39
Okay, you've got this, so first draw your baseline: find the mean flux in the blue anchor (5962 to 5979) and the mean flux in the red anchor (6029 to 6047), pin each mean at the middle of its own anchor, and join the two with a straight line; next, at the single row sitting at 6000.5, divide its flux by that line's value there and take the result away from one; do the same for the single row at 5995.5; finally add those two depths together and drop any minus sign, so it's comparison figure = 0.02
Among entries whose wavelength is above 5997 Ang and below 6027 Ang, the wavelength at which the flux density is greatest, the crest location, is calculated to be 5998.0 Ang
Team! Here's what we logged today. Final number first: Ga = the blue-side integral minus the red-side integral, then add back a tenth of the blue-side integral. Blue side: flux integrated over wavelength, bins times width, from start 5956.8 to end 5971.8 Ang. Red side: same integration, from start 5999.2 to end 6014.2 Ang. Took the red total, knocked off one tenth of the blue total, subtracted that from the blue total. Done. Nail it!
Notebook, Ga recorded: 12.4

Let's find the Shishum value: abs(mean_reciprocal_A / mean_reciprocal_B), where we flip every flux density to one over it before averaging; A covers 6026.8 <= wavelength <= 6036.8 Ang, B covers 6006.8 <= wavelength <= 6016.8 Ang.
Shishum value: 1.00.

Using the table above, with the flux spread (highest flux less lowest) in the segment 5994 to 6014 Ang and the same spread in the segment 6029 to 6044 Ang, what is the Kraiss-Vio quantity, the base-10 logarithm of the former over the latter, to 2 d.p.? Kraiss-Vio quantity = -0.29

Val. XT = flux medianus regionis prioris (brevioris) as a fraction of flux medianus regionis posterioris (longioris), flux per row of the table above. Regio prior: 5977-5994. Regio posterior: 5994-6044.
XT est 1.053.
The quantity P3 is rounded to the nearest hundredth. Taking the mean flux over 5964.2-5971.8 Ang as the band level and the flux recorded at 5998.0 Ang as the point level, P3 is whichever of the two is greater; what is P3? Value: 3.78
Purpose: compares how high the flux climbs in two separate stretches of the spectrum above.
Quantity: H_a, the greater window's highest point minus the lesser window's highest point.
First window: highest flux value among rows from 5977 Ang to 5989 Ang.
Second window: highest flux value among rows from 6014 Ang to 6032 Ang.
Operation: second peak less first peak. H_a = -0.3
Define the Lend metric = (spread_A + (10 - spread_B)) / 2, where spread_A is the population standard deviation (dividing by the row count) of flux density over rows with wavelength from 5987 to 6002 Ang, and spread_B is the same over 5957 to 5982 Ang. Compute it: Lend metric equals 4.89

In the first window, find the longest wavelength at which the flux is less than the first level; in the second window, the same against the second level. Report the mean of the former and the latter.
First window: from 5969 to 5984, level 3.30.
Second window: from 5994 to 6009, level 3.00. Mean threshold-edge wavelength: 5995.5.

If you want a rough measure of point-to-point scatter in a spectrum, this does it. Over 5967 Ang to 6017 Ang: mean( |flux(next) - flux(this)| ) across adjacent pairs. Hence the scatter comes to 0.35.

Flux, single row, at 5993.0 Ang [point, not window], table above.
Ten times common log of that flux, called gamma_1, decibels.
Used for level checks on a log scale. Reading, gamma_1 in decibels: 5.3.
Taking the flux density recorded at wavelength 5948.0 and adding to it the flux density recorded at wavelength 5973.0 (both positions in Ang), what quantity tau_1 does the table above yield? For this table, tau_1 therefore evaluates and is 6.1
